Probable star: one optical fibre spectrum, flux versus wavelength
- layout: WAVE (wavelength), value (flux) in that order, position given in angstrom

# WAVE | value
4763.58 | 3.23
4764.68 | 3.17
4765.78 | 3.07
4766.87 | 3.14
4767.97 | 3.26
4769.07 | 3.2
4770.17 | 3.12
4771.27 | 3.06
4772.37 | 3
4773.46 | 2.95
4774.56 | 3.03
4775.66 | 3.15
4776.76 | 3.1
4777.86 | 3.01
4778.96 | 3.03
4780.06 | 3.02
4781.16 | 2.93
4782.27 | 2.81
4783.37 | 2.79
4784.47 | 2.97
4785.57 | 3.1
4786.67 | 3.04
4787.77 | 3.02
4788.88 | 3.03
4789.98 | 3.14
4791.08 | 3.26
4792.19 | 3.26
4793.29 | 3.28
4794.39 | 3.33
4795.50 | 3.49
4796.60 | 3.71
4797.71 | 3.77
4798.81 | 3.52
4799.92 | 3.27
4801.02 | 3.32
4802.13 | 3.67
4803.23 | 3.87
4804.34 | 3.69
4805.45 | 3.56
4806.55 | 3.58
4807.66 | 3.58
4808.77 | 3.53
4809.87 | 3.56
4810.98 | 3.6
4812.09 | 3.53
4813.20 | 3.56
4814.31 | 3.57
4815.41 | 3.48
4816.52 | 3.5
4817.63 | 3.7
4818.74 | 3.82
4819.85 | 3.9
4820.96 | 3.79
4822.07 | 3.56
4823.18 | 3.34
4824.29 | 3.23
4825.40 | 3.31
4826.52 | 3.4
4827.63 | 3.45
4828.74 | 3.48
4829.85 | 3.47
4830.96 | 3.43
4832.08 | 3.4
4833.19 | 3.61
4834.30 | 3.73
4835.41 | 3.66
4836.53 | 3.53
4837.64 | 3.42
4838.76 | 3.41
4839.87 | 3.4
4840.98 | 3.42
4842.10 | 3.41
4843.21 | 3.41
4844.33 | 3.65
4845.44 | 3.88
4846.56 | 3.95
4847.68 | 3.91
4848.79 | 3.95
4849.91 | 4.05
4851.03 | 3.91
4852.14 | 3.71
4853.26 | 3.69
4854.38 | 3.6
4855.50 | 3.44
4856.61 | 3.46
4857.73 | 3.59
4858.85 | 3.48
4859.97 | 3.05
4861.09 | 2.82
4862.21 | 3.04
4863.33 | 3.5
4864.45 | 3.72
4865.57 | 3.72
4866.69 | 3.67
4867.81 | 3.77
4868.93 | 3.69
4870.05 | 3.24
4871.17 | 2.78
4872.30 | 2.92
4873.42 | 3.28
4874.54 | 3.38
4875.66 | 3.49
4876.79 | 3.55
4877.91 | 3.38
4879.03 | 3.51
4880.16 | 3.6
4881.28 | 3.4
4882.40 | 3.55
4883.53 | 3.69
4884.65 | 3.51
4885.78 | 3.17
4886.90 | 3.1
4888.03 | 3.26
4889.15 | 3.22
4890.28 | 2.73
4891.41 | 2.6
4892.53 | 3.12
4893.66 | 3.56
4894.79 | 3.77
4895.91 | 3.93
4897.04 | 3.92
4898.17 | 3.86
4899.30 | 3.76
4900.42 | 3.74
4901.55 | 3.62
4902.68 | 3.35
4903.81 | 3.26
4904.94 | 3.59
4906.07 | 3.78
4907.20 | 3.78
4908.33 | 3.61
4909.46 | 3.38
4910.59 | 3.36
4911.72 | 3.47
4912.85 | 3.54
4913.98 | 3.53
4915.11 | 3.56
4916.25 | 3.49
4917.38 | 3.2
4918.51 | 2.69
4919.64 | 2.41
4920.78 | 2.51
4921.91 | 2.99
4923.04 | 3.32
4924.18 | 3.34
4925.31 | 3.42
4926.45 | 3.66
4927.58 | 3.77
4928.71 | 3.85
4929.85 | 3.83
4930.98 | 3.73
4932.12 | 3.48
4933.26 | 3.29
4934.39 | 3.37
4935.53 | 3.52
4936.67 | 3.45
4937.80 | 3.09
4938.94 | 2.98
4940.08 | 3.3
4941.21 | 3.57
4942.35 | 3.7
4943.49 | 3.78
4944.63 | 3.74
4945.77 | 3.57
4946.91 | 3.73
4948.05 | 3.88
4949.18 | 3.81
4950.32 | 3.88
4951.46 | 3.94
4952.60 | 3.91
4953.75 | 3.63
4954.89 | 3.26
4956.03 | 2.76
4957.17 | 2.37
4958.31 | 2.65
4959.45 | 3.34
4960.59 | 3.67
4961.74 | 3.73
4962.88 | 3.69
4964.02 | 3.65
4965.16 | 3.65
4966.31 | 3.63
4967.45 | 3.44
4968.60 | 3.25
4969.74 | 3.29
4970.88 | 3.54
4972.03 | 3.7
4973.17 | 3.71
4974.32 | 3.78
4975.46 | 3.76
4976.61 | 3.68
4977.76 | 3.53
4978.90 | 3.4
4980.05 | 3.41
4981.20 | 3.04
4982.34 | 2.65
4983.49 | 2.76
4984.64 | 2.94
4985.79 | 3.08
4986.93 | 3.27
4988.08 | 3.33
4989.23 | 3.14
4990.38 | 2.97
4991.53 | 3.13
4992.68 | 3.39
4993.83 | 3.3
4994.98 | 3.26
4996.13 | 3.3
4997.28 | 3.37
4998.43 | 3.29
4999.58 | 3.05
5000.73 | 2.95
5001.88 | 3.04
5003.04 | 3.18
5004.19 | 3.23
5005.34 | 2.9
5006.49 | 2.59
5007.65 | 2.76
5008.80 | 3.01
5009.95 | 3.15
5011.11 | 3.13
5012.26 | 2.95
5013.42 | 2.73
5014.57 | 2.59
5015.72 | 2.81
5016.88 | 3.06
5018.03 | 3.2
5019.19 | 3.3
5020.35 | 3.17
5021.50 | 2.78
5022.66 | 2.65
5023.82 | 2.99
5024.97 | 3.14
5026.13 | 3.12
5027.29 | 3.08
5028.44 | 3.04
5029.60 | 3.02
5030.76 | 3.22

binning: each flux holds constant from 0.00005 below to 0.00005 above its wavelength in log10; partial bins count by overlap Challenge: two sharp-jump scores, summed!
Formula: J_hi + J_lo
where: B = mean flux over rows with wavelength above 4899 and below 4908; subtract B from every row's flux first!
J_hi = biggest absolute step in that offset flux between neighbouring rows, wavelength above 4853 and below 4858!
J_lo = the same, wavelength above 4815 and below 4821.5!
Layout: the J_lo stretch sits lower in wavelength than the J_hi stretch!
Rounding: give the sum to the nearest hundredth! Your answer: 0.36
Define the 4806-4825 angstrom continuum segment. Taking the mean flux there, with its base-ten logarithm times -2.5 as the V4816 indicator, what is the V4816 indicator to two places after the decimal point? -1.38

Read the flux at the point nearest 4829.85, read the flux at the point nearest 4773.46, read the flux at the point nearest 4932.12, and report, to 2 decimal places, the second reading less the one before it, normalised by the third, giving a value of -0.15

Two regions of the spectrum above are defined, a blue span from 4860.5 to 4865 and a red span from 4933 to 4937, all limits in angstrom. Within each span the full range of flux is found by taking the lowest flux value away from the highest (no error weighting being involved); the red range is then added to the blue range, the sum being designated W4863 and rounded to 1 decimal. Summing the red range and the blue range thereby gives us 1.1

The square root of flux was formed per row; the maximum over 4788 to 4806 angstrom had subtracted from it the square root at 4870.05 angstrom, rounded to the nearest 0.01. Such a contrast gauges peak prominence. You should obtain 0.17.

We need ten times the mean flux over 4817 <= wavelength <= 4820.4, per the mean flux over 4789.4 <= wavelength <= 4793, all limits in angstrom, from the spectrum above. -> 11.8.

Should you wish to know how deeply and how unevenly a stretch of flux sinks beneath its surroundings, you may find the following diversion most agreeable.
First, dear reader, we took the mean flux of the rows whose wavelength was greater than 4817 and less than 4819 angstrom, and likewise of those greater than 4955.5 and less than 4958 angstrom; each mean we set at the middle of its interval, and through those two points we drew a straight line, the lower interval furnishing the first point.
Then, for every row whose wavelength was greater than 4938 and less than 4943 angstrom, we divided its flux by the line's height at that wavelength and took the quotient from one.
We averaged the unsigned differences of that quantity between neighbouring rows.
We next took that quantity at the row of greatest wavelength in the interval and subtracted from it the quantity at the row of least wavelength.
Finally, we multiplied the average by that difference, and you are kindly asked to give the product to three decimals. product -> -0.026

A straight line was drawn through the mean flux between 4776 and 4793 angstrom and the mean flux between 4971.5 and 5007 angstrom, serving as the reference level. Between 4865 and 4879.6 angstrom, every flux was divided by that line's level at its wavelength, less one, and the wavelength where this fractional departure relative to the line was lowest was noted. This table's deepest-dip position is 4871.17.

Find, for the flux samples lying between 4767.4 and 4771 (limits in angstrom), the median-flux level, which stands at 3.20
